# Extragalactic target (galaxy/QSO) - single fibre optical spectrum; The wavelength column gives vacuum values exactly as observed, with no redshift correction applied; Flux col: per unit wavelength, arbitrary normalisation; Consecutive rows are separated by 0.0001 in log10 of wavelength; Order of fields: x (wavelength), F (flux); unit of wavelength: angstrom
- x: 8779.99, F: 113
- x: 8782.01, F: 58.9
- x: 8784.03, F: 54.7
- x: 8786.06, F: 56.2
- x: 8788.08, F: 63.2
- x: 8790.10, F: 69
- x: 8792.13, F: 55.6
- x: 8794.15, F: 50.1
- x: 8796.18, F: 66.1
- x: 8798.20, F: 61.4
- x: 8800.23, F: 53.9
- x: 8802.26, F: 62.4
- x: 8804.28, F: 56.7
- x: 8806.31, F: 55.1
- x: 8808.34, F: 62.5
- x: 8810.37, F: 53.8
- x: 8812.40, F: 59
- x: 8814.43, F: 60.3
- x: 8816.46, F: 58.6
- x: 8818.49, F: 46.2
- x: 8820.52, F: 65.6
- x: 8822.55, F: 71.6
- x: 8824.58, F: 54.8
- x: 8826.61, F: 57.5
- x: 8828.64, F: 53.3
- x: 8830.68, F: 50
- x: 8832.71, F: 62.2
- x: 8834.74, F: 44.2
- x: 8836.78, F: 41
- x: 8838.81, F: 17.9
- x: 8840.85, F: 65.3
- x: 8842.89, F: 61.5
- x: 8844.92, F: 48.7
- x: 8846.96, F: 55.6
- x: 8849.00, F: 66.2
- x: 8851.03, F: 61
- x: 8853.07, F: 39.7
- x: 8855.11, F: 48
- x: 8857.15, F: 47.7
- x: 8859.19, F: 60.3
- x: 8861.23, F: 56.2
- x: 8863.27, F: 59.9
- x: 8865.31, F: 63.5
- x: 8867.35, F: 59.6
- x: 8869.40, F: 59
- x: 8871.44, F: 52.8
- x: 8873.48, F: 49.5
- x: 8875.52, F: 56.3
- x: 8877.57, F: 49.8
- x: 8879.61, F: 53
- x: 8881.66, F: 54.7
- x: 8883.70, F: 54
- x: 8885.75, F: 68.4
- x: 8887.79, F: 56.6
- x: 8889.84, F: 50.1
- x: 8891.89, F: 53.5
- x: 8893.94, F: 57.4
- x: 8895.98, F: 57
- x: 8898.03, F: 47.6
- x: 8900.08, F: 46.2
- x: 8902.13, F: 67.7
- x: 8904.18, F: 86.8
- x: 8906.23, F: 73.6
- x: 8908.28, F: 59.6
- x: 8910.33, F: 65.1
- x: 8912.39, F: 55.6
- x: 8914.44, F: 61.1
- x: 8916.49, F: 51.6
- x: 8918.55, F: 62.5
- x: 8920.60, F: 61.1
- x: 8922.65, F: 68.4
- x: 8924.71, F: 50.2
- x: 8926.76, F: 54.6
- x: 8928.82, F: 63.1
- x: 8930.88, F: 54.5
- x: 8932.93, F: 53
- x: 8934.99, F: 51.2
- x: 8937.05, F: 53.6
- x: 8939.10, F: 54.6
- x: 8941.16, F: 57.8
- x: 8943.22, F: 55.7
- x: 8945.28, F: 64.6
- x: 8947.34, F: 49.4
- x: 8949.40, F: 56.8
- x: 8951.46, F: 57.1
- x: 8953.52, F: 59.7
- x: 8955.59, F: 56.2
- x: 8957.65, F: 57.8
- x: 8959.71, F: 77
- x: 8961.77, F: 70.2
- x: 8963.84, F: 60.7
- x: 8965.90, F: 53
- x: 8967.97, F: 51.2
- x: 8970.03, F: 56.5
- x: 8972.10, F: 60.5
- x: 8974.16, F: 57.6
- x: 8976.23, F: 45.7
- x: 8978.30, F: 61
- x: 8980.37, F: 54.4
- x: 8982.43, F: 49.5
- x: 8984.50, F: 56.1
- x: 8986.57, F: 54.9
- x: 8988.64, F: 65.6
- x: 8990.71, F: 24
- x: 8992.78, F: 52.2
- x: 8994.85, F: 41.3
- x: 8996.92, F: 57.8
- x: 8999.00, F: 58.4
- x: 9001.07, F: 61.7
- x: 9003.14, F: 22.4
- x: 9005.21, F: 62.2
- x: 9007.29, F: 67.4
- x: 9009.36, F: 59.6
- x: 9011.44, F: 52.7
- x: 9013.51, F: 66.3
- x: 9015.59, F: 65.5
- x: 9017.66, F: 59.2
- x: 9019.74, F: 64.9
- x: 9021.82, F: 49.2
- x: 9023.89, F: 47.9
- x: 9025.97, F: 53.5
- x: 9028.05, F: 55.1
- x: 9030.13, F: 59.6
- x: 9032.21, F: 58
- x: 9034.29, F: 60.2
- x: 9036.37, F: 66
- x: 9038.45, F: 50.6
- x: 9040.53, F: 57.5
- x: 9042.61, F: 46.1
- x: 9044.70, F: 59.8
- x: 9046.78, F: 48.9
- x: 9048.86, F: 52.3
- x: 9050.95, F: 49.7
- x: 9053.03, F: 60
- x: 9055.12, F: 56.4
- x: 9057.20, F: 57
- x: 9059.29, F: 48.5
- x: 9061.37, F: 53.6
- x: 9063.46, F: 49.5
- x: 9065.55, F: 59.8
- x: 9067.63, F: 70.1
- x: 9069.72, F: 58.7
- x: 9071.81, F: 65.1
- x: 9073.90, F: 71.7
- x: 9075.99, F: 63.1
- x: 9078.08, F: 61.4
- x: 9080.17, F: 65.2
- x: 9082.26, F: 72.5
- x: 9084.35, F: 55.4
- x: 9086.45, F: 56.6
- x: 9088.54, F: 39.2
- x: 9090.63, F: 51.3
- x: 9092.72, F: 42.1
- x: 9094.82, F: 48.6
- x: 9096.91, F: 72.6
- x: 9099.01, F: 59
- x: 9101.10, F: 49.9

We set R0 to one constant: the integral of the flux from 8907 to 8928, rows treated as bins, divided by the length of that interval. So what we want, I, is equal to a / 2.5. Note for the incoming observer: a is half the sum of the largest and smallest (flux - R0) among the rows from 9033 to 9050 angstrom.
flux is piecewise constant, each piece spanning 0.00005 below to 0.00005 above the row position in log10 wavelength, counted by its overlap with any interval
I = -1.3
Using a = -3.1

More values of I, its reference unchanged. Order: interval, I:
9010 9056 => -1.2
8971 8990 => -1.4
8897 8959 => 2.9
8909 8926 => 0.0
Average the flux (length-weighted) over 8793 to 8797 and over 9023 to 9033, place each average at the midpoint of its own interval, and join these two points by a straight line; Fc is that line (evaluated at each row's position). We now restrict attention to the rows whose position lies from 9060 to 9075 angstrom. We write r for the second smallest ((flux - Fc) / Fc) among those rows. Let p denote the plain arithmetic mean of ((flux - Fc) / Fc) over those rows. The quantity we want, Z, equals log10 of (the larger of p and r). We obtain -0.9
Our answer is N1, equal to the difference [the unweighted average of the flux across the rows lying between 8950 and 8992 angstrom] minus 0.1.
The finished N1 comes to 56.3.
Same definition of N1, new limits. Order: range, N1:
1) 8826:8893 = 53.7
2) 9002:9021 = 57.7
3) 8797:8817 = 58.3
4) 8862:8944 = 57.7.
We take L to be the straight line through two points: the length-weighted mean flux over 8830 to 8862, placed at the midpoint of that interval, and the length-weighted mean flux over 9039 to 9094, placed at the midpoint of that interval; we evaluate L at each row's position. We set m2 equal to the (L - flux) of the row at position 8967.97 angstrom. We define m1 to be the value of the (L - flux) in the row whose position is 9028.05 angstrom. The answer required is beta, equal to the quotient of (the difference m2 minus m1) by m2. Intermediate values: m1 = 0.5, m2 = 3.1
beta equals 0.8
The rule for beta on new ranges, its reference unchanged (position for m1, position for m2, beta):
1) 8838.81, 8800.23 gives 11.0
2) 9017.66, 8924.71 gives 2.2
